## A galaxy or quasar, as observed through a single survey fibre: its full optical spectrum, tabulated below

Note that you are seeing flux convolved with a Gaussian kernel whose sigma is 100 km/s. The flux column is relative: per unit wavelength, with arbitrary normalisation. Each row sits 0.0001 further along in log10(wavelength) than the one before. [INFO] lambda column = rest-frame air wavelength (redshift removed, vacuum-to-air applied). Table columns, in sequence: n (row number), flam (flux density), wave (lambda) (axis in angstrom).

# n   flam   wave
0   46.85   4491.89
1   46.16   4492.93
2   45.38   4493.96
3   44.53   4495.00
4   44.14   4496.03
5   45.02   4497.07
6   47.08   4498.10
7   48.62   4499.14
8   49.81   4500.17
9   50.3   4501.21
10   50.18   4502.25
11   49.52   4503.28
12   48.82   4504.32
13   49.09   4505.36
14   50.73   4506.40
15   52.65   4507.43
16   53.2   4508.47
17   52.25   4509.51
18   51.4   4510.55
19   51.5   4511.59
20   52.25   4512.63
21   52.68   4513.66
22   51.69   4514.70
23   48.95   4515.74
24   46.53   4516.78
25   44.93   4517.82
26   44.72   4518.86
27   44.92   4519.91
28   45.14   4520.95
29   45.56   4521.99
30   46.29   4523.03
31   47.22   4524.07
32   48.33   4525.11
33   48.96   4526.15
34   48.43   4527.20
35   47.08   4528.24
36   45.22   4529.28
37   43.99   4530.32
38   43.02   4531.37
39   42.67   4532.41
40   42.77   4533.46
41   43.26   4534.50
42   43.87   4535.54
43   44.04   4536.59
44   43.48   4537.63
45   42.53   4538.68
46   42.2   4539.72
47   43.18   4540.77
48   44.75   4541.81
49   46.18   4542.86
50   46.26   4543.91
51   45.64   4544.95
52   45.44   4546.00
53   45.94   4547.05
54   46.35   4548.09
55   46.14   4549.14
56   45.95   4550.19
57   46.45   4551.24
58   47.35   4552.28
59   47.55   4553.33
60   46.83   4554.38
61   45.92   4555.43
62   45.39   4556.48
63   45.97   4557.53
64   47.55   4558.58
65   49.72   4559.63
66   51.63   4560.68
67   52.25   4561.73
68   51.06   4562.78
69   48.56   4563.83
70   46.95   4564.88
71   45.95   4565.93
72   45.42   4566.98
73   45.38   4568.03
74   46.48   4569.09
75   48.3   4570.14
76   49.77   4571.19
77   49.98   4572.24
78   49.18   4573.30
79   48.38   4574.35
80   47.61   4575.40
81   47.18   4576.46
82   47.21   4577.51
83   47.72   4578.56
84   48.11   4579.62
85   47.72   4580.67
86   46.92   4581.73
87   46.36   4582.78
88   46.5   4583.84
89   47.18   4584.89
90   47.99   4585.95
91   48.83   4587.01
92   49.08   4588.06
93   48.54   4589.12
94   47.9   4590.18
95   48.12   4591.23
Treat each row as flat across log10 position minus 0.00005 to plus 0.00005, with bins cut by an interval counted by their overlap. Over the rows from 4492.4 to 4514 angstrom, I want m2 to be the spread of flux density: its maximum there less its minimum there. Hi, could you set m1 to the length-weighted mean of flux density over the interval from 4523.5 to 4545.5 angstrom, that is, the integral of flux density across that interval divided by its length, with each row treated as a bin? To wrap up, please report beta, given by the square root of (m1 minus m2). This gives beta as 5.99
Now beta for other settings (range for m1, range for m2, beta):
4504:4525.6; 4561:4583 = 6.49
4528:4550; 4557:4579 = 6.13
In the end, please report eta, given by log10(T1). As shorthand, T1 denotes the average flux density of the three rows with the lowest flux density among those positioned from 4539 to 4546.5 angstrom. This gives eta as 1.64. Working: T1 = 43.4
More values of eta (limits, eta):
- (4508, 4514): 1.71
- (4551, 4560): 1.66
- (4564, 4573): 1.66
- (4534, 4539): 1.63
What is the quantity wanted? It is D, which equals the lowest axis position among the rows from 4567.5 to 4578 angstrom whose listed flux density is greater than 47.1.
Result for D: 4570.14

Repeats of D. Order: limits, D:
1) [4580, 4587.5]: 4580.67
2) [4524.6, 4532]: 4525.11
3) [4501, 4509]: 4501.21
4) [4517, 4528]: 4524.07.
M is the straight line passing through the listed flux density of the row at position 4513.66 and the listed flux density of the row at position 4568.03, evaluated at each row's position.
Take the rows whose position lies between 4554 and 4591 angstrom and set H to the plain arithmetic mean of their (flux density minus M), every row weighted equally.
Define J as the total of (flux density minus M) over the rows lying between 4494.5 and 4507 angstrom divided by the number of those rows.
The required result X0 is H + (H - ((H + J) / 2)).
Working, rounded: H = 3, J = -6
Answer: 8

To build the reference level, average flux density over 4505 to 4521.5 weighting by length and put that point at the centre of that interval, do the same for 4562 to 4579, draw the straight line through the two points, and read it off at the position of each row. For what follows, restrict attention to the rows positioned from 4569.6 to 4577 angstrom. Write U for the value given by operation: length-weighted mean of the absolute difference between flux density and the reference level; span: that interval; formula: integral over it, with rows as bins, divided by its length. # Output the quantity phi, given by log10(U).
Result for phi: 0.00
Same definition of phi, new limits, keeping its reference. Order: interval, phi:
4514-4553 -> 0.55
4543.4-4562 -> 0.35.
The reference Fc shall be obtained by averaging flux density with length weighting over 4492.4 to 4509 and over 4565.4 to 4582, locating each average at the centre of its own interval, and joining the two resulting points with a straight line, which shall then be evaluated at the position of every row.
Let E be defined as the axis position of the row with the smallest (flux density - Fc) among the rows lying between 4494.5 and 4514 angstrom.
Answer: 4496.03 angstrom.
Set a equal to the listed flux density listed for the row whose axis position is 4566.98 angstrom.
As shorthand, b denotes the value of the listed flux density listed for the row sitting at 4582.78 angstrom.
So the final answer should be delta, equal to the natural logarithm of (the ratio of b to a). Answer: 0.02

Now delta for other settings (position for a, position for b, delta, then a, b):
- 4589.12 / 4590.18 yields -0.01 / 48.54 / 47.9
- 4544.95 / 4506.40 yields 0.11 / 45.64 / 50.73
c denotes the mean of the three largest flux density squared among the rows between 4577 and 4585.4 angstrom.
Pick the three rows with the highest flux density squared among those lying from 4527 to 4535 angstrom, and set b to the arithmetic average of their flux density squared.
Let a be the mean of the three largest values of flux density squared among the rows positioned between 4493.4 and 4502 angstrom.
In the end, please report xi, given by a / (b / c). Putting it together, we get 2556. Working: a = 2458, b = 2202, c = 2290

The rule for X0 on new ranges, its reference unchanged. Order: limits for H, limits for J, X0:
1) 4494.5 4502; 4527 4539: -9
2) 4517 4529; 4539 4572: -7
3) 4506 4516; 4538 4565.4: -2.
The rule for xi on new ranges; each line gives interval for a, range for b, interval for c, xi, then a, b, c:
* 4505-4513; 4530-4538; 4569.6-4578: 3541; 2777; 1933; 2465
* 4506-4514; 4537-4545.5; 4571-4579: 3249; 2792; 2119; 2465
